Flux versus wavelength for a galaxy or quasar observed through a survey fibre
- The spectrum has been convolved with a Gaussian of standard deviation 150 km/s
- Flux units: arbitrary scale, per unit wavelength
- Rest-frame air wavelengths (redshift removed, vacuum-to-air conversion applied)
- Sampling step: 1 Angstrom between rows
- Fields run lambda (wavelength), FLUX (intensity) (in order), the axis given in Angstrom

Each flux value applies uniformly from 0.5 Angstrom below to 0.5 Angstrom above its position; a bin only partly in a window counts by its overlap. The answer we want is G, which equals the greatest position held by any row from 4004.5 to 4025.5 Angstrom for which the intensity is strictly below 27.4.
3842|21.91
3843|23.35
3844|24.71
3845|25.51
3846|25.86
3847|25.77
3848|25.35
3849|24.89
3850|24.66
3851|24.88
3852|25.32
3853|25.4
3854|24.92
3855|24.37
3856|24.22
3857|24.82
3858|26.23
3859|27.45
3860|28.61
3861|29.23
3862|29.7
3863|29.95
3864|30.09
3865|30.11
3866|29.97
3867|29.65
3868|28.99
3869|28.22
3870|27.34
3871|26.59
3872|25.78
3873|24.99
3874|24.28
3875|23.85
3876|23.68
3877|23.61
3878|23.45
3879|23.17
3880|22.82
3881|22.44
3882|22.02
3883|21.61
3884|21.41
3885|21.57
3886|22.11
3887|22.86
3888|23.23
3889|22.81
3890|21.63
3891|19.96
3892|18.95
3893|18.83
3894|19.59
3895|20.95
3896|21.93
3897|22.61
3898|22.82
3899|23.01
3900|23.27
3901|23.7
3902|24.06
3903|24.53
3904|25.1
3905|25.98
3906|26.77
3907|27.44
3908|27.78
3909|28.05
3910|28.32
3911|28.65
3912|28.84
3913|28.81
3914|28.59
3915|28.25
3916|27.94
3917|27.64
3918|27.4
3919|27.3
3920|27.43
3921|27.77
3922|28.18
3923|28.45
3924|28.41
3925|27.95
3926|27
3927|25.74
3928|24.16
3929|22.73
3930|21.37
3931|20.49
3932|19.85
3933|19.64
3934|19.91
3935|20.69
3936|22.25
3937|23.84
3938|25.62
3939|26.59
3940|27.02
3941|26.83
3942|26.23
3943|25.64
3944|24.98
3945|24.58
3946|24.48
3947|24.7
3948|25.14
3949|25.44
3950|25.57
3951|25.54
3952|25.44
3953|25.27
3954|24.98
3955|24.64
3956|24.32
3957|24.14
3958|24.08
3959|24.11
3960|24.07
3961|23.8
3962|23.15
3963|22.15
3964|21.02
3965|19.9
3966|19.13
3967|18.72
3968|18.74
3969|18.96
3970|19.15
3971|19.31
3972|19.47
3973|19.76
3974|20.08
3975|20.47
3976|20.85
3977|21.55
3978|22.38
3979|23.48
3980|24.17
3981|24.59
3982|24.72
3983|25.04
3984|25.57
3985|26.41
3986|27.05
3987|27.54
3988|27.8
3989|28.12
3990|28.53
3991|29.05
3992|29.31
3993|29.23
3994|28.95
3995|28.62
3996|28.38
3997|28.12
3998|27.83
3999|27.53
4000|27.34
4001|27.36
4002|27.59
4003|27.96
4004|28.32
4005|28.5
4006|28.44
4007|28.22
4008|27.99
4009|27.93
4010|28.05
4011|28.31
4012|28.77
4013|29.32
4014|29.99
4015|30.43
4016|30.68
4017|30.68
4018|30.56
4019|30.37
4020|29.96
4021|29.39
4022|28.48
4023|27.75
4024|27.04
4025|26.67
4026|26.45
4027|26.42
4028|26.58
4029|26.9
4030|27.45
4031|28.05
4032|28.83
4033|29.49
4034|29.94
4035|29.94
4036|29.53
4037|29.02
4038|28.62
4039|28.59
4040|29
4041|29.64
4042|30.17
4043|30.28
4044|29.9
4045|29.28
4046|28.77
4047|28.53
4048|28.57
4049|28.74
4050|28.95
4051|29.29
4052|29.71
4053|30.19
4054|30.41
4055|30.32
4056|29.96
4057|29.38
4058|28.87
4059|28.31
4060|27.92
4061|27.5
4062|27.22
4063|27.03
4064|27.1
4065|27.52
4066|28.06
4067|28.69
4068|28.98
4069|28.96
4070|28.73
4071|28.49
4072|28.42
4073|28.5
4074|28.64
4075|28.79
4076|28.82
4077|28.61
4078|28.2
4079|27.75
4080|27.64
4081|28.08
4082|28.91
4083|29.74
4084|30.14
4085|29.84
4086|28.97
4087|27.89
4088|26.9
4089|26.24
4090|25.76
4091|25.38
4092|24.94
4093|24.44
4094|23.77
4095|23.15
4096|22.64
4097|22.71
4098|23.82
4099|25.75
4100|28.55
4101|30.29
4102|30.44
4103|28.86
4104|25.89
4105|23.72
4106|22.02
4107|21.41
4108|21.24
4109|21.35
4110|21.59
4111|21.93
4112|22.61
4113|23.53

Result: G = 4025 Angstrom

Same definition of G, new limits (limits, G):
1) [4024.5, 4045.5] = 4029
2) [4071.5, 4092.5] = 4092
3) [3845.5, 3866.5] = 3858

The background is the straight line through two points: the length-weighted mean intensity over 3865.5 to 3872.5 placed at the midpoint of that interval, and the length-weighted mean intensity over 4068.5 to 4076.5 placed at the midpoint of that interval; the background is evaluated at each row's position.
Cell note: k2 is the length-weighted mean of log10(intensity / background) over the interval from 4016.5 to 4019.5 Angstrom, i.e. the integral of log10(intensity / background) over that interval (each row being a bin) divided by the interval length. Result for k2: 0.030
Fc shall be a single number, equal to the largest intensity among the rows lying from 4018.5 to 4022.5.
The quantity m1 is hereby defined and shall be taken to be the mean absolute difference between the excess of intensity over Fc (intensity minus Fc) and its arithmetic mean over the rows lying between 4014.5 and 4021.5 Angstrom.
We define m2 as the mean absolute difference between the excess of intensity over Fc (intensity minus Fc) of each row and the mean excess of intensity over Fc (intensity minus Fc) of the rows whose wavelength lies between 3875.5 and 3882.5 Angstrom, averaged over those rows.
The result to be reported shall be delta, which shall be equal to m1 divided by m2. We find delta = 0.69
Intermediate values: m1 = 0.35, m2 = 0.5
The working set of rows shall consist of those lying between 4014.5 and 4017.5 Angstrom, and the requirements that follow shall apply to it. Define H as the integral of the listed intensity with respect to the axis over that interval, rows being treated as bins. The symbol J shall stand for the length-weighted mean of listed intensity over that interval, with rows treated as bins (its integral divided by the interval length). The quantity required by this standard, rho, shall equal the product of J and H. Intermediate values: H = 92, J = 30.6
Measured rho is 2808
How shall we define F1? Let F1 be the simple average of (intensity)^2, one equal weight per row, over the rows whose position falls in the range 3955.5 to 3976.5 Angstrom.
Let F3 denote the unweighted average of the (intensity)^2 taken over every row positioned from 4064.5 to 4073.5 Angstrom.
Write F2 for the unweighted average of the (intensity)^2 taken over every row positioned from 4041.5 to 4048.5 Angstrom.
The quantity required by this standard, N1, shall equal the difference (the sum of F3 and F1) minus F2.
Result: 403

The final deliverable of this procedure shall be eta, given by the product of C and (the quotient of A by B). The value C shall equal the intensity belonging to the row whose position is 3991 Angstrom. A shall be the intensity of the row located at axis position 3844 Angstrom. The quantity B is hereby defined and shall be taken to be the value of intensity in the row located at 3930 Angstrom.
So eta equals 34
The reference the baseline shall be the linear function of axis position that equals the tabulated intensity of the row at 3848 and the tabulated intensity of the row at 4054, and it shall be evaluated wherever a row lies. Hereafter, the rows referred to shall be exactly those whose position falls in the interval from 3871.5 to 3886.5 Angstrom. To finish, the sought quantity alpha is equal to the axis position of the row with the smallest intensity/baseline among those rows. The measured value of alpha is 3884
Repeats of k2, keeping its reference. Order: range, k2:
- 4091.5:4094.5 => -0.071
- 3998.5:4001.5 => -0.016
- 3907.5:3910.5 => -0.002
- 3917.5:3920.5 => -0.013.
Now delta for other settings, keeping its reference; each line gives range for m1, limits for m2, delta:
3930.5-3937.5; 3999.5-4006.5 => 2.79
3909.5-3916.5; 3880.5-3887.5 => 0.67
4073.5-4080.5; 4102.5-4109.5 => 0.18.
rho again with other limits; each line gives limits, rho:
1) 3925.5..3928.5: 1971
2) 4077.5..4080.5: 2329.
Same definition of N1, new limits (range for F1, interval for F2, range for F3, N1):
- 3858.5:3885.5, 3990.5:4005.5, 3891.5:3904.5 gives 383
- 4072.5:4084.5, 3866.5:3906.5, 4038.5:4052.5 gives 1118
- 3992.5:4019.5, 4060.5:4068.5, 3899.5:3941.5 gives 724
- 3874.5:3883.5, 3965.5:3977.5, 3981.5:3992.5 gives 881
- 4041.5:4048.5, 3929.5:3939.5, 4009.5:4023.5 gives 1242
